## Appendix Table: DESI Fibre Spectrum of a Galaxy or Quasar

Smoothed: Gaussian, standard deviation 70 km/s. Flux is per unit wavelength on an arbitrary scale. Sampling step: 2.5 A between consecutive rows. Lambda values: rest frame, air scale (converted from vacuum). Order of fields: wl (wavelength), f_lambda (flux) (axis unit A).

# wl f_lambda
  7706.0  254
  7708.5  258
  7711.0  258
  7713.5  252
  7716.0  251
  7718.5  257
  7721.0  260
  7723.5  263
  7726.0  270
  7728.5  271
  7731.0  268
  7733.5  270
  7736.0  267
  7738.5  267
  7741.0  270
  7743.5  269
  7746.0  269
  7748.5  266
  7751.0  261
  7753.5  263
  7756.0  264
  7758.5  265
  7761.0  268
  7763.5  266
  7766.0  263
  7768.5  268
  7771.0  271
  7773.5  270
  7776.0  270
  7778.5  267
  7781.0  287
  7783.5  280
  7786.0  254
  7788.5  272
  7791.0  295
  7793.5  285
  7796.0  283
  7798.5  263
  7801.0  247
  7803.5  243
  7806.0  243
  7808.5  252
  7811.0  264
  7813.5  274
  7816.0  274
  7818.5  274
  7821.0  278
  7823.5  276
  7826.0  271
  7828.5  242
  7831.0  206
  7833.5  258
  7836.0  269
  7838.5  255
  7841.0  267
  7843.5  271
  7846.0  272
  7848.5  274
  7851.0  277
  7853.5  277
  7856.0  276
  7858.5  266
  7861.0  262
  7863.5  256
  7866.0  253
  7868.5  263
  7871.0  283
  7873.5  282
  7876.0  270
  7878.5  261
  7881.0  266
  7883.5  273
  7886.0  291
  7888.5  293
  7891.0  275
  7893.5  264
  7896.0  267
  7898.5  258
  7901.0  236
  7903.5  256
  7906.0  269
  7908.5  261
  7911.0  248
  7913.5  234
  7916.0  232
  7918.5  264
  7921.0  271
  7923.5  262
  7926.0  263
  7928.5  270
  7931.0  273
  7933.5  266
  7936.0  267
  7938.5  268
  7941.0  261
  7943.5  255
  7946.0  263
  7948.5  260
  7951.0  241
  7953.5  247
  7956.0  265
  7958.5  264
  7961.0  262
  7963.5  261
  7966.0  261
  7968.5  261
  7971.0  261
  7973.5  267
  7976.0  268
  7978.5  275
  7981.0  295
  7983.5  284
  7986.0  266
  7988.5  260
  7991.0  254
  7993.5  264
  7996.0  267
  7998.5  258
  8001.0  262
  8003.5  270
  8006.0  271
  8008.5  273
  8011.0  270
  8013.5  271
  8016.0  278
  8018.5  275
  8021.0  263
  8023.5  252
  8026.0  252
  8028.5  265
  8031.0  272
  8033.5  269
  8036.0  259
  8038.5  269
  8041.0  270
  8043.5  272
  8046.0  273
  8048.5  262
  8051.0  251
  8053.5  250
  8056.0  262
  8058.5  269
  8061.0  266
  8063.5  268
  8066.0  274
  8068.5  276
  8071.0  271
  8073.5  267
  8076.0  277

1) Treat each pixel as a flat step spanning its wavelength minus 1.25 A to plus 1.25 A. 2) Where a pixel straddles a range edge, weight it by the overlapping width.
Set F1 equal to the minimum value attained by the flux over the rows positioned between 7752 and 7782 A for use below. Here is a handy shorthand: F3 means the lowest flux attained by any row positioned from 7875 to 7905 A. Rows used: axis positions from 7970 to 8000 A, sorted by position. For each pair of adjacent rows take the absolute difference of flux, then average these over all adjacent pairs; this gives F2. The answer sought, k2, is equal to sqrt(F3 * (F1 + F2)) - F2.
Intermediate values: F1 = 263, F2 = 9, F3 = 236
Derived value 244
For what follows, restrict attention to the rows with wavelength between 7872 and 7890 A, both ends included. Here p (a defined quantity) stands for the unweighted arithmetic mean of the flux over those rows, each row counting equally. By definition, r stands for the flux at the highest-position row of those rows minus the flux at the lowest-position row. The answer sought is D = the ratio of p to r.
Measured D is 25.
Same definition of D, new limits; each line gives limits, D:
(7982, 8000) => -10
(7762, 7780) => 268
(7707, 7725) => 51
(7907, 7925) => 253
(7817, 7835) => -16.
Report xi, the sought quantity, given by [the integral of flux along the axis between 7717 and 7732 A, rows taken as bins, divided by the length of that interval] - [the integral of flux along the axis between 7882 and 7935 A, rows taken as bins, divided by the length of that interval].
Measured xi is 1.4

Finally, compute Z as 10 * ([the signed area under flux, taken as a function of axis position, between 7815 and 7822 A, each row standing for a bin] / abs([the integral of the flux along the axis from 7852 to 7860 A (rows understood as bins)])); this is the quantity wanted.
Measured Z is 8.8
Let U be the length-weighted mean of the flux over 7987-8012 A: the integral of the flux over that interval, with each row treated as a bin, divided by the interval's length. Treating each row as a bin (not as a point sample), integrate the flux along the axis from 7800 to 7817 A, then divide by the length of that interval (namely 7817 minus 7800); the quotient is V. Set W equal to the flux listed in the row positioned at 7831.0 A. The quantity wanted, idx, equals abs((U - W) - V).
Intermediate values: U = 265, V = 257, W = 206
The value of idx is 198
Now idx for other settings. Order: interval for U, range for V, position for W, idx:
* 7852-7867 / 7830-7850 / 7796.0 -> 277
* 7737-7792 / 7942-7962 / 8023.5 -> 240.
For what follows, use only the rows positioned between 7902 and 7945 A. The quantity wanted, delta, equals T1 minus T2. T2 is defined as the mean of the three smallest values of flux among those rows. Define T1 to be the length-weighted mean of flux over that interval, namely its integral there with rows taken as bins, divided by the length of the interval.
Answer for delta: 22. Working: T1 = 260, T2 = 238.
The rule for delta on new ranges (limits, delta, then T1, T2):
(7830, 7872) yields 26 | 264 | 238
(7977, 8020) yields 13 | 270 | 257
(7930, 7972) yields 13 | 261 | 248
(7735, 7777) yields 5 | 267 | 262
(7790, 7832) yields 33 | 263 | 230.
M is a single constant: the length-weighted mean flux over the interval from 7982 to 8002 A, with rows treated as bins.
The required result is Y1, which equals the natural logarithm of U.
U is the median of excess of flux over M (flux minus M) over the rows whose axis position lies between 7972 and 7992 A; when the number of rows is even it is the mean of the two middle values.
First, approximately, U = 2.7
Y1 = 1.0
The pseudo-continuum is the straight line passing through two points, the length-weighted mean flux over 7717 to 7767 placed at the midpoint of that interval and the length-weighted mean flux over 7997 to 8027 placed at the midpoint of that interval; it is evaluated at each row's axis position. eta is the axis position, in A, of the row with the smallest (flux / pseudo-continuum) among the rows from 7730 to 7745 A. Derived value 7738.5 A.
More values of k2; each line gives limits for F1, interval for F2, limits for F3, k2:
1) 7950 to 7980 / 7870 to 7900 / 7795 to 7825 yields 238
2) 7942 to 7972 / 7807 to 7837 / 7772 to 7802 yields 237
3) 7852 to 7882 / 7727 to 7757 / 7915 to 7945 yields 241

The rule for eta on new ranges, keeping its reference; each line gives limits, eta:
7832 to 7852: 7838.5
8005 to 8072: 8053.5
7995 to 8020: 7998.5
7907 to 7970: 7916.0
